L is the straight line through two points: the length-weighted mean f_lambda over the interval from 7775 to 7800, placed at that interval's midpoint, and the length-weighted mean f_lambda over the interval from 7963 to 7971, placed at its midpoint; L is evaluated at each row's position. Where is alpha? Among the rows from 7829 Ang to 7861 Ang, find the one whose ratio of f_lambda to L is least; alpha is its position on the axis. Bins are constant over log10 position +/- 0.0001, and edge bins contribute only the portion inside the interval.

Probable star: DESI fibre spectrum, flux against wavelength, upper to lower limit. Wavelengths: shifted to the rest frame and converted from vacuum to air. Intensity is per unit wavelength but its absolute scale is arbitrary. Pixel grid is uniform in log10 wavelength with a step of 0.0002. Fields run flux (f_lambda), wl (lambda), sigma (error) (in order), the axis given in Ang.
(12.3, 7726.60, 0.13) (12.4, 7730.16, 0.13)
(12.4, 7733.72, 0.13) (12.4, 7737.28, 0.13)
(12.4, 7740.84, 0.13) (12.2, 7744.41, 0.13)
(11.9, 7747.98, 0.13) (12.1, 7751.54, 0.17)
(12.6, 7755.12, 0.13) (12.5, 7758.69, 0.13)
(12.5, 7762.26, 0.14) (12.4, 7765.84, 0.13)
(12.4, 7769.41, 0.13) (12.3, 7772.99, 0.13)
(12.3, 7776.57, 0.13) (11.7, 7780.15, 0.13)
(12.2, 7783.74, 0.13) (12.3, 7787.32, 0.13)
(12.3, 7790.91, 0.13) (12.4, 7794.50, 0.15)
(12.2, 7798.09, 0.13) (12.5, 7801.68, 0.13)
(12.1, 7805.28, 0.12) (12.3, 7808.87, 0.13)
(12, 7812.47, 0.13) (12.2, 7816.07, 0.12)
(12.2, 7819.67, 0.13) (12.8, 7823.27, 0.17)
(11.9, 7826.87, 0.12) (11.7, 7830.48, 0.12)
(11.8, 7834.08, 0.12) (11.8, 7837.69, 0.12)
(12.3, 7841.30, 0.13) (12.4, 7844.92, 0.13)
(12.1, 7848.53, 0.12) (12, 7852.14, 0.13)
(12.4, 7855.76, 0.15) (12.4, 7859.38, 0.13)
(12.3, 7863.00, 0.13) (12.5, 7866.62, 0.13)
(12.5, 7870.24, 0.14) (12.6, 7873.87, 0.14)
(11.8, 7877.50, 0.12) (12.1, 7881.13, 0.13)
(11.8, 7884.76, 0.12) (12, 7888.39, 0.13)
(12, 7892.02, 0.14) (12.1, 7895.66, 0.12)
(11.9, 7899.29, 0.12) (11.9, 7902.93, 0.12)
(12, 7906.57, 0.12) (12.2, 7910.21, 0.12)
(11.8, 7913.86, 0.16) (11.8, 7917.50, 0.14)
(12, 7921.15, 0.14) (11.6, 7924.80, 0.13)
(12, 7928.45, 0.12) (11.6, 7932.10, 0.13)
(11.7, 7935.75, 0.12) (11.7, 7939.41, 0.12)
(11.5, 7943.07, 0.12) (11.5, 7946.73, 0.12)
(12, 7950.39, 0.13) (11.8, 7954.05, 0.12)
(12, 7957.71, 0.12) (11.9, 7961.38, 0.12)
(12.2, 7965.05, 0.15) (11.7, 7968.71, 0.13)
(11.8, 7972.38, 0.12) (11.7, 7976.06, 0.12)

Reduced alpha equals 7830.48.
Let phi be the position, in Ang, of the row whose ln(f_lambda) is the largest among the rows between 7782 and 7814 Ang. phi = 7801.68 Ang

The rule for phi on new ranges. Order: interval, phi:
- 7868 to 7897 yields 7873.87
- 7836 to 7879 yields 7873.87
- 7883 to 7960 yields 7910.21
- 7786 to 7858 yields 7823.27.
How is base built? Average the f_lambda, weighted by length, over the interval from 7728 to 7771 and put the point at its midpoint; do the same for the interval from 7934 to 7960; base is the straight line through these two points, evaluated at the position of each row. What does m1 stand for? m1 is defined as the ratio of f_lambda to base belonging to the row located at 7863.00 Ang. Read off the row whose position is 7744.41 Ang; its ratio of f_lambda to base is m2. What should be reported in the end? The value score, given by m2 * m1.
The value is 1.01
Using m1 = 1.02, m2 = 0.986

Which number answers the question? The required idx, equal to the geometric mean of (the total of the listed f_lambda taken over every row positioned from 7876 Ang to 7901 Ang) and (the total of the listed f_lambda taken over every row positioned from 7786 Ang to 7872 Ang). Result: 157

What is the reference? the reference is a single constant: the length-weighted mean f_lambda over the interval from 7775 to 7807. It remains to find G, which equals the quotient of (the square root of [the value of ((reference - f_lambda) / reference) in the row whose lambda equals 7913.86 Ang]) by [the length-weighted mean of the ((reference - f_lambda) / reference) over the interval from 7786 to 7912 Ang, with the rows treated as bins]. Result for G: 42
